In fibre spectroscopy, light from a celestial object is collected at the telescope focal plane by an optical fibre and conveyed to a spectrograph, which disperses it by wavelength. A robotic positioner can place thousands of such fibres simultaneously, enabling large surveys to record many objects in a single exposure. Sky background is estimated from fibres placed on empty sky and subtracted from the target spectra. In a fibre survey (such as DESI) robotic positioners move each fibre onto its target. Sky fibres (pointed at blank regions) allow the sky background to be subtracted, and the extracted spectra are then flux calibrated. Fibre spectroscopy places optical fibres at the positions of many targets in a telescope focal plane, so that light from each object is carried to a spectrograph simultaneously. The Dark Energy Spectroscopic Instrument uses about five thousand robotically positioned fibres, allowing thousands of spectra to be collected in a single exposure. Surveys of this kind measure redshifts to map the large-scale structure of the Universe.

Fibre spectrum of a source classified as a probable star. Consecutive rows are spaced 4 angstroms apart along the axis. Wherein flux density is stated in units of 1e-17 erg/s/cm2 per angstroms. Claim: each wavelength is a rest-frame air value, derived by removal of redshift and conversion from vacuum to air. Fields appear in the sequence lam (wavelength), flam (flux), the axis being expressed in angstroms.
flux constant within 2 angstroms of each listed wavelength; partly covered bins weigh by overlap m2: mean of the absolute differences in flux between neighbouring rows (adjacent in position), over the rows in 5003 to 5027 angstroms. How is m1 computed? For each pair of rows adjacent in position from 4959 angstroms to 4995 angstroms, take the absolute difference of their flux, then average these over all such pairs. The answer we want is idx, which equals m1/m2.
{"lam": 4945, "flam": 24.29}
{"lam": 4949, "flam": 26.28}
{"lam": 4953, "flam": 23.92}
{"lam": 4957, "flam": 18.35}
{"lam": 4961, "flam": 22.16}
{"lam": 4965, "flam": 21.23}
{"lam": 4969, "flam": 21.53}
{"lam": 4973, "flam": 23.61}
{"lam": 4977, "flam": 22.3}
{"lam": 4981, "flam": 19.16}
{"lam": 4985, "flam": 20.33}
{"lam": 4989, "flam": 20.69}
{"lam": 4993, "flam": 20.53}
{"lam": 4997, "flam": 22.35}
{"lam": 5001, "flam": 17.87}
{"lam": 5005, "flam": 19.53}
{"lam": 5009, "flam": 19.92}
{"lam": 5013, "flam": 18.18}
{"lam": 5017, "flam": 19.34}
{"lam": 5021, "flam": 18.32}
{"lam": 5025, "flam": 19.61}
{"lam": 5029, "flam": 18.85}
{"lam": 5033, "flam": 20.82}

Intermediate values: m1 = 1.2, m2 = 1.1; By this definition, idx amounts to 1.1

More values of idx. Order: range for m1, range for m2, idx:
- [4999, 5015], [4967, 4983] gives 0.6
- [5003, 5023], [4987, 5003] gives 0.5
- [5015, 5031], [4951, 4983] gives 0.4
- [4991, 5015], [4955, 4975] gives 1.1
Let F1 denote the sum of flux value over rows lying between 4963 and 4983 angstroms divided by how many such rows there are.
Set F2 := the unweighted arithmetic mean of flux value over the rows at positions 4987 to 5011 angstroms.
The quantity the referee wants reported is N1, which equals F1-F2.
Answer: 1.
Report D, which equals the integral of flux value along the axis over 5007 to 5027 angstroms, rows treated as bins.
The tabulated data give 381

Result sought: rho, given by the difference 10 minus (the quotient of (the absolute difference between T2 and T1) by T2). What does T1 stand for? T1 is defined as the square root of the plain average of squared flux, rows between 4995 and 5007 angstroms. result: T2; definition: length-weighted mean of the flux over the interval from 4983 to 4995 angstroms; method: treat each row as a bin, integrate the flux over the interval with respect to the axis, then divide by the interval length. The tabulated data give 9.97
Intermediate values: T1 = 20.0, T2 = 20.5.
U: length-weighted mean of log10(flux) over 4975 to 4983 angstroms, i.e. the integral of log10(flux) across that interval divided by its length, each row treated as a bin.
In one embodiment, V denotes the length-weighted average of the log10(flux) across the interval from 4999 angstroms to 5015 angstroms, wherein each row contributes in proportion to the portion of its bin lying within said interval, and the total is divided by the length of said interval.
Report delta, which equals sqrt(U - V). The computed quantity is 0.20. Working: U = 1.315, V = 1.28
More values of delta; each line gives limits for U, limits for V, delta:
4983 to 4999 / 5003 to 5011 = 0.16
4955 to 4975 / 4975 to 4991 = 0.12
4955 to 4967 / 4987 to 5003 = 0.07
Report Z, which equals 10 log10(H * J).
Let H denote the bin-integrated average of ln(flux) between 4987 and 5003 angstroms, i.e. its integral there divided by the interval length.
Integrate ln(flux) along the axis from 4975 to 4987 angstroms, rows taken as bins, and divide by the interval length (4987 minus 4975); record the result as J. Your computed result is 9.59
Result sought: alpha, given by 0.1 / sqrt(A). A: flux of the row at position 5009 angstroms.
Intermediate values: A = 19.92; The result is 0.022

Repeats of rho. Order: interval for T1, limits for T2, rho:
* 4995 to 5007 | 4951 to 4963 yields 9.93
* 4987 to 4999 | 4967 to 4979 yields 9.94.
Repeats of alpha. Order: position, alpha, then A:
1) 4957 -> 0.023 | 18.35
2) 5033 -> 0.022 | 20.82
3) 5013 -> 0.023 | 18.18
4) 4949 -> 0.020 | 26.28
